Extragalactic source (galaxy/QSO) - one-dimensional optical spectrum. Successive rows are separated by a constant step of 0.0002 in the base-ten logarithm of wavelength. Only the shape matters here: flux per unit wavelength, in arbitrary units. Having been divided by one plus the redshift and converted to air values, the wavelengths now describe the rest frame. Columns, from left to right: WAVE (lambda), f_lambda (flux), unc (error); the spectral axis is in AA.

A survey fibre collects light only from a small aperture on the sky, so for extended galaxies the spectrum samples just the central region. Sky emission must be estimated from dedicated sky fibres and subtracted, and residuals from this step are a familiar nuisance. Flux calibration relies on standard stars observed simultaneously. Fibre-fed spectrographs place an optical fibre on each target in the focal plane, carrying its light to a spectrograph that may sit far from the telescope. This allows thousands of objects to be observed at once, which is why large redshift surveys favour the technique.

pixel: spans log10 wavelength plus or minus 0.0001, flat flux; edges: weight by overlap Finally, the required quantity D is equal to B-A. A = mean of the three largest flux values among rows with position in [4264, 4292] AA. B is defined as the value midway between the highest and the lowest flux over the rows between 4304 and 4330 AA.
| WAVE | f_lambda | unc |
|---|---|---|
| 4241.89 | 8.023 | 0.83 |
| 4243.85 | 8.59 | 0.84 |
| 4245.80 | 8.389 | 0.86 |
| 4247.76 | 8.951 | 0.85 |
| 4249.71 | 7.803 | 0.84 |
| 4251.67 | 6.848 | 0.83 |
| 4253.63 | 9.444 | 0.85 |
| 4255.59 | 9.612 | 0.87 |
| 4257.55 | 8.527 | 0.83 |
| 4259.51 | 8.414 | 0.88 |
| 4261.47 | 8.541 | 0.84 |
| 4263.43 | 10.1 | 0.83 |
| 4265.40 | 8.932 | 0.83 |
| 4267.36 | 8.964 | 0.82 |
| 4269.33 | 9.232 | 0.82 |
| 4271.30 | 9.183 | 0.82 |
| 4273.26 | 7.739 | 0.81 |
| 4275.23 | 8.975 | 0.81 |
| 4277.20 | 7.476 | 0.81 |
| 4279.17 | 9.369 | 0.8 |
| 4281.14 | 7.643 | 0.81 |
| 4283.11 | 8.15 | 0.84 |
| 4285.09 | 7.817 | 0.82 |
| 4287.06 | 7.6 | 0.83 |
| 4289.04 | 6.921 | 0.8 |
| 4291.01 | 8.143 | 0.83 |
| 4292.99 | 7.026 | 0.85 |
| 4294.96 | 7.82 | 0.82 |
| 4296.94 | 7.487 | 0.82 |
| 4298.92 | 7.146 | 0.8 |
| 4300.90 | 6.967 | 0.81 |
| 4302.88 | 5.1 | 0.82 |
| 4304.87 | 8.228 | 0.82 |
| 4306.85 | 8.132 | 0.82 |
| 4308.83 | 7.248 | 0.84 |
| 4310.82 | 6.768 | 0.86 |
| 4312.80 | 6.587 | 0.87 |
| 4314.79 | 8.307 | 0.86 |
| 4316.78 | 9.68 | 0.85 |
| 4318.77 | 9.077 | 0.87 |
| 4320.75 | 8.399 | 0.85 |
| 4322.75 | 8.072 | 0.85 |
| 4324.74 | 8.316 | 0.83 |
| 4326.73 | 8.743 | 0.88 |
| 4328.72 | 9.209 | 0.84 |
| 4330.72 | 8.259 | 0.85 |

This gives -1.13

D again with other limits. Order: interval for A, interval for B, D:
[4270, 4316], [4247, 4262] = -0.95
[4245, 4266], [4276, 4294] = -1.57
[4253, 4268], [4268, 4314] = -2.48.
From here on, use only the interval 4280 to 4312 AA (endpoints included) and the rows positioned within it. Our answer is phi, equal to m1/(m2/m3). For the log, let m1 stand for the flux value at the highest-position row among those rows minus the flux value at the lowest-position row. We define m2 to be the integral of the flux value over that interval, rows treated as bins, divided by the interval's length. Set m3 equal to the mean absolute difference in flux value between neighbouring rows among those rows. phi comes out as -0.10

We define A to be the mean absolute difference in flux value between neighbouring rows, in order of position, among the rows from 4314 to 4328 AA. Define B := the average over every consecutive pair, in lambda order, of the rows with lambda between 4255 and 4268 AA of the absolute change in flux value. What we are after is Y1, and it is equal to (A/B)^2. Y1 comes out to 0.8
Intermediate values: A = 0.61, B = 0.7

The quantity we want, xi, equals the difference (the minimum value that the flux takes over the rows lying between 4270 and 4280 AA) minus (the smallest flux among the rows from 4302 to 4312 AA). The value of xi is 2.4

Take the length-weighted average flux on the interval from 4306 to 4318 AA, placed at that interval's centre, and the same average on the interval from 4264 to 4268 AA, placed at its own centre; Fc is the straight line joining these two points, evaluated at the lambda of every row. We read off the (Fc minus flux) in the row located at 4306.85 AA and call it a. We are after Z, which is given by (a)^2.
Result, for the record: 0.0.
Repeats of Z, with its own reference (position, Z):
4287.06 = 0.8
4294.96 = 0.2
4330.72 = 0.9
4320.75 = 0.7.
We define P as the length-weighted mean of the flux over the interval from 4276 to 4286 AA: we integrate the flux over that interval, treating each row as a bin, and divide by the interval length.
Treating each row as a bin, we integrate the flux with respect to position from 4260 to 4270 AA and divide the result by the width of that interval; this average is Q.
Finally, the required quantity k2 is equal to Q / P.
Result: 1.12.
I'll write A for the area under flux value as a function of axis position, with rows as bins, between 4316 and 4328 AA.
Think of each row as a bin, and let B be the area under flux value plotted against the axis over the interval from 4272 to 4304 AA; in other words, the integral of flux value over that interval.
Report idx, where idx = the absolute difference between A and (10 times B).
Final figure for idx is 2328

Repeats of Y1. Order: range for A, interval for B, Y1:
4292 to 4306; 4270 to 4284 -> 0.6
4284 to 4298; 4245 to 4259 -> 0.4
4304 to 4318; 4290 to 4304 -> 1.0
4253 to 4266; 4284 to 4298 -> 0.9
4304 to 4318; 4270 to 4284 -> 0.3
